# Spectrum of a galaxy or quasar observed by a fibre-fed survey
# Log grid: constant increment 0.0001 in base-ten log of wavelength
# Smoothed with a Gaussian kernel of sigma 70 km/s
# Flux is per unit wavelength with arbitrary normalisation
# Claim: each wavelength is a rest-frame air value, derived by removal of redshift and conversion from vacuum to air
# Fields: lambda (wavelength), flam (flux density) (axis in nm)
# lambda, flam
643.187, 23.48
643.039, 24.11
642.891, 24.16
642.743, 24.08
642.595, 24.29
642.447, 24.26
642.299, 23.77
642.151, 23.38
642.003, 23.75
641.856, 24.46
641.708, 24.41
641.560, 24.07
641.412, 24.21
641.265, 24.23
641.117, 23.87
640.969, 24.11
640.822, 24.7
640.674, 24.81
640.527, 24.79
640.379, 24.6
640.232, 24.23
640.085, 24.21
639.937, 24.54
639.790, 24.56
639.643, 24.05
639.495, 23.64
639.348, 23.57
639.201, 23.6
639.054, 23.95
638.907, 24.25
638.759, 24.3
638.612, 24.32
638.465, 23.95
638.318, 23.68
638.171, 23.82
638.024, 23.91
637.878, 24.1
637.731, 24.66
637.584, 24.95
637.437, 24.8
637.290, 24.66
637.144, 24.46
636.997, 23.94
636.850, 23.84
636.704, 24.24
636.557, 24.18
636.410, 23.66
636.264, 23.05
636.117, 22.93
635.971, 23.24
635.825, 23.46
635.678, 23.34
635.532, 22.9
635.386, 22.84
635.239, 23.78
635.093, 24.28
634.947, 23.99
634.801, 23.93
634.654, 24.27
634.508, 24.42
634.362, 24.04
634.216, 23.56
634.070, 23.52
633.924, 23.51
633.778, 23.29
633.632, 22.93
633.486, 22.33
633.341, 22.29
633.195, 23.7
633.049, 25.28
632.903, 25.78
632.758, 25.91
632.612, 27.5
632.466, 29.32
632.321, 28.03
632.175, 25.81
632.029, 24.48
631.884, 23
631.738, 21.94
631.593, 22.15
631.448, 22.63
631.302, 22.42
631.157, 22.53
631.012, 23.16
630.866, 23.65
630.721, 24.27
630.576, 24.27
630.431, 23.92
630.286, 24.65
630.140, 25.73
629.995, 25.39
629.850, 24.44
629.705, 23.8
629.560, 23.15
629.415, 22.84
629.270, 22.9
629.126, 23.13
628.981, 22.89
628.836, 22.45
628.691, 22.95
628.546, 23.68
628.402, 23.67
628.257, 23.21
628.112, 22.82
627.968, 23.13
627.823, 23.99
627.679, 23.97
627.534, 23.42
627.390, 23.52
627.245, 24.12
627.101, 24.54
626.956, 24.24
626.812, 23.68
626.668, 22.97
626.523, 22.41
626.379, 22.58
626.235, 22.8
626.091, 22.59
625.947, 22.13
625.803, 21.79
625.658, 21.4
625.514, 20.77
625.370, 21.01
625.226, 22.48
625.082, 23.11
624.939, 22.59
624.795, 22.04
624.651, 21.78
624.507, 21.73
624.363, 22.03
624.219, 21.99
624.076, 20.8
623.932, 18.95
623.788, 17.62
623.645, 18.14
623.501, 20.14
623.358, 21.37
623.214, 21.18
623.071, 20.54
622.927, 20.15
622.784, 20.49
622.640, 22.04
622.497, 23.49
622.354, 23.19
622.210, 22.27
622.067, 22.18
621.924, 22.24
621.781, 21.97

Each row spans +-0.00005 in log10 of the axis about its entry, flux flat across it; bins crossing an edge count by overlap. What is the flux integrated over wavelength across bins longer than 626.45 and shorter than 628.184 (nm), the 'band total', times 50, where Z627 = 2043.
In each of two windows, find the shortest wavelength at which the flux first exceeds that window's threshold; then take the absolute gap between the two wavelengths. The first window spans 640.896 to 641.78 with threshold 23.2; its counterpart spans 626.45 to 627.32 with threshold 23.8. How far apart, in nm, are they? 14.01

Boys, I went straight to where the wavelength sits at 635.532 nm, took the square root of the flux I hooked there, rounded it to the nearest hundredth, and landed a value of 4.79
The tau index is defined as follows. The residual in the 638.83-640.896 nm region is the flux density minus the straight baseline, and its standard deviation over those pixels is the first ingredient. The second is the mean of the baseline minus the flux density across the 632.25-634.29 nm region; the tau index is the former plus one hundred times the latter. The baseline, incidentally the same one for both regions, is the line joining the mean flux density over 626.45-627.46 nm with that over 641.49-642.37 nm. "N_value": -100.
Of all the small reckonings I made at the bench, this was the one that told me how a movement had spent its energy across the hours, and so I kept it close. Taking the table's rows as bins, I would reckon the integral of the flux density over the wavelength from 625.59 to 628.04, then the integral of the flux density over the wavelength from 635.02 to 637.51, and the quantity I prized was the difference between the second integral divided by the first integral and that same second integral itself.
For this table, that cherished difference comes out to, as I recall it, -58.1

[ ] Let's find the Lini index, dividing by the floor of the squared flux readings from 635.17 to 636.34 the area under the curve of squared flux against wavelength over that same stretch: 1.21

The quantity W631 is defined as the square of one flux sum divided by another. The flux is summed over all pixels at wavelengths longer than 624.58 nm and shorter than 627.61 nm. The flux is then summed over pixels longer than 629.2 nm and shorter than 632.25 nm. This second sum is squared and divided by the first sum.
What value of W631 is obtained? 519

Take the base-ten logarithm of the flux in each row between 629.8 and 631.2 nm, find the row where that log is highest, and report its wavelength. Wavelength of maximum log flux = 630.140 nm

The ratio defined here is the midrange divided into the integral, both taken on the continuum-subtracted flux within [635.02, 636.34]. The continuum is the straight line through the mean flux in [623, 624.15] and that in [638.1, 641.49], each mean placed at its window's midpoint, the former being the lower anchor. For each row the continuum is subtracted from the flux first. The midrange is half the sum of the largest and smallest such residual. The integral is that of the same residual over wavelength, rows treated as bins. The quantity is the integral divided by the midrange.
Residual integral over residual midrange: 0.57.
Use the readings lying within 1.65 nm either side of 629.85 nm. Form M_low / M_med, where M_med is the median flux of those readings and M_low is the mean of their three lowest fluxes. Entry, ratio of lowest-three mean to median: 0.968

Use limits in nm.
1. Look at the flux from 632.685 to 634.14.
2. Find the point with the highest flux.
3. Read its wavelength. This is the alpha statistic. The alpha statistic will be 632.758 nm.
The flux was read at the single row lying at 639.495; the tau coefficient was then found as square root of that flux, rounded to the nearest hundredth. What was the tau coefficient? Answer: 4.86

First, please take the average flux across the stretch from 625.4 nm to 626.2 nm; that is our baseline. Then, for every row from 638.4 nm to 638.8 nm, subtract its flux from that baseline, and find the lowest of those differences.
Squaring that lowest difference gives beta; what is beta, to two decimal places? 6.68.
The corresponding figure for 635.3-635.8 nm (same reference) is 2.57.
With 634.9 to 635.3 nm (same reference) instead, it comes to 6.47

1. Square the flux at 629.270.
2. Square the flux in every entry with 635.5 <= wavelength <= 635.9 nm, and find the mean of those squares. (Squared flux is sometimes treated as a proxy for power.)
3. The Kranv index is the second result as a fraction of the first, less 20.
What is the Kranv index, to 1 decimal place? -19.0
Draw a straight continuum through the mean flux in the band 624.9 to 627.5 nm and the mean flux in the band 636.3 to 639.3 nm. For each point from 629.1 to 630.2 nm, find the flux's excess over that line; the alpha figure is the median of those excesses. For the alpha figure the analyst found 0.35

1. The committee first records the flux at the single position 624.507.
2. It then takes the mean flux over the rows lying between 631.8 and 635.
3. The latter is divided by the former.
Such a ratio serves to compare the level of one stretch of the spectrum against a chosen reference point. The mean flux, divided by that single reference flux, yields 1.13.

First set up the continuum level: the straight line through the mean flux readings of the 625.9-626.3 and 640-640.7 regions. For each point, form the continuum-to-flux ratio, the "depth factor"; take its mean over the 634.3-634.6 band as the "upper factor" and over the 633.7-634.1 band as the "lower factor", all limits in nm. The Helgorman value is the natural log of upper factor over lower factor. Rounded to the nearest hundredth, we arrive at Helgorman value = -0.03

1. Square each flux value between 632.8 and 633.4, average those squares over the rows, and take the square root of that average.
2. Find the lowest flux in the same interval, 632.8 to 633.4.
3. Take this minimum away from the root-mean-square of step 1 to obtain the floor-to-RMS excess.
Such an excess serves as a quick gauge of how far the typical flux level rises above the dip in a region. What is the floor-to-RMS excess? 2.0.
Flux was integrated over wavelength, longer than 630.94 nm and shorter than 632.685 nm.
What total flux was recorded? 42.6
